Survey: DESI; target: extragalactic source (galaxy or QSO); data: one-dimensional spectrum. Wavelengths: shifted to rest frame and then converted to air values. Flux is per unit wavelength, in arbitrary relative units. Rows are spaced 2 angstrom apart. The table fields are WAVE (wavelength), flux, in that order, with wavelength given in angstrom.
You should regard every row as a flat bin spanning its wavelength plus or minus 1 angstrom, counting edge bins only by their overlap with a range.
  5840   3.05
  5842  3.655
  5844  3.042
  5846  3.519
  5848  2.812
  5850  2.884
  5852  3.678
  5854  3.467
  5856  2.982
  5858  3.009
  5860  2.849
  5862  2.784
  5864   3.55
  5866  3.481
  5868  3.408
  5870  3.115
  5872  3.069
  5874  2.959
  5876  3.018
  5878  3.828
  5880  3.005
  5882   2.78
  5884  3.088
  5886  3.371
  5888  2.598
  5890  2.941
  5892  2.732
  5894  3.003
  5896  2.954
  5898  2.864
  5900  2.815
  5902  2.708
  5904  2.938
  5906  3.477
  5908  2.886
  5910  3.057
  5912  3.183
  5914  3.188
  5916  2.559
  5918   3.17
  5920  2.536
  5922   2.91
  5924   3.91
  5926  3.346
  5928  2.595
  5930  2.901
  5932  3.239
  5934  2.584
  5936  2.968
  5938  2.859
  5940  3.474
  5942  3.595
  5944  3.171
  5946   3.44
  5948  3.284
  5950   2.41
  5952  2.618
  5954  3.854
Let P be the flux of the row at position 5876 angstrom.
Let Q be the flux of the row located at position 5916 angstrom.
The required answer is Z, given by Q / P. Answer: 0.85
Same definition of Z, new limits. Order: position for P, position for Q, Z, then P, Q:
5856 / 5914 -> 1.07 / 2.982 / 3.188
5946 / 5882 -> 0.81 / 3.44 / 2.78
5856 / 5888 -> 0.87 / 2.982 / 2.598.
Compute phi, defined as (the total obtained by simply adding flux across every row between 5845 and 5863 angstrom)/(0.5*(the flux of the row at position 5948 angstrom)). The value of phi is 17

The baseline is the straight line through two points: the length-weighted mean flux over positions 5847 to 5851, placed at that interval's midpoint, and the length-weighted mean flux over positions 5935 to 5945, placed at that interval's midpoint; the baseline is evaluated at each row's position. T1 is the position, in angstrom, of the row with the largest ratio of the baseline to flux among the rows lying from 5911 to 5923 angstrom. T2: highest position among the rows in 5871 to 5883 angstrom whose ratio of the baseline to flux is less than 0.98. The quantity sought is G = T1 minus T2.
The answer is 42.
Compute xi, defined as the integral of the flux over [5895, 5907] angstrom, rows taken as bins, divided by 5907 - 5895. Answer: 2.96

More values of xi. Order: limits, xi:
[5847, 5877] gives 3.14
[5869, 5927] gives 3.03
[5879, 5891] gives 2.96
